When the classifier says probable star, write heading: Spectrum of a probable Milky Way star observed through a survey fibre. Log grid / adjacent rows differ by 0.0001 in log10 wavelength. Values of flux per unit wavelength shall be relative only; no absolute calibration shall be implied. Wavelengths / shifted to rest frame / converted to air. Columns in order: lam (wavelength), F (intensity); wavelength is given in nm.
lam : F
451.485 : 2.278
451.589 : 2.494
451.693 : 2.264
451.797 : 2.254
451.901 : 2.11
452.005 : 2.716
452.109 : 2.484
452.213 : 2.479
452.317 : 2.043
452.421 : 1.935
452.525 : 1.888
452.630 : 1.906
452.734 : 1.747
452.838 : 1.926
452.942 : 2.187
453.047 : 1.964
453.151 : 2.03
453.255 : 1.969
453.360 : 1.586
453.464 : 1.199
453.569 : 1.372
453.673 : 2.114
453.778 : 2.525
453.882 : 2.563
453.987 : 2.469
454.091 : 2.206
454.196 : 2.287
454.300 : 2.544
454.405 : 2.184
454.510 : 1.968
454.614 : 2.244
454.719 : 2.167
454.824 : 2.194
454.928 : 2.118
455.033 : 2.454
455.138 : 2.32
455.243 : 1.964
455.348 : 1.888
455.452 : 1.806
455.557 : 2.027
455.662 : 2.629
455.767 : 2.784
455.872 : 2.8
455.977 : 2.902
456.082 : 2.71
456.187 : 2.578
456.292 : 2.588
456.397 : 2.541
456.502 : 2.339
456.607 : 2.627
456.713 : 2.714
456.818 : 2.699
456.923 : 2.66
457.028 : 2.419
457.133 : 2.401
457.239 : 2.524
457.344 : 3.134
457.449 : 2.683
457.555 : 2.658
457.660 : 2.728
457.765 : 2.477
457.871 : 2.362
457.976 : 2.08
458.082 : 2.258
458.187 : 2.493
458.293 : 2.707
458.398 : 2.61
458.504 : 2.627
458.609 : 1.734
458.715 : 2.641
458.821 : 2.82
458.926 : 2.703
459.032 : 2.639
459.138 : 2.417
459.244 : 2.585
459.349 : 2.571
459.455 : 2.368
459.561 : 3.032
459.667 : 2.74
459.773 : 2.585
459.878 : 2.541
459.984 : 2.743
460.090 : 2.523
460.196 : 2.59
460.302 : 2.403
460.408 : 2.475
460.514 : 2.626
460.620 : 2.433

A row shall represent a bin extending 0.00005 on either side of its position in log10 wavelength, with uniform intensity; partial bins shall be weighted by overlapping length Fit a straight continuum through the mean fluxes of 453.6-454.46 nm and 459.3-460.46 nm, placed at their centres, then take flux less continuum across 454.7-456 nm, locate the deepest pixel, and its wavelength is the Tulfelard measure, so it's 455.452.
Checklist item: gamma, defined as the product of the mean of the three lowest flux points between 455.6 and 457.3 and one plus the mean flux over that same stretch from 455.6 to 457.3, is 8.6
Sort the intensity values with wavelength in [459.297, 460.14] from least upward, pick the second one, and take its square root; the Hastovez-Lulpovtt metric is 1.59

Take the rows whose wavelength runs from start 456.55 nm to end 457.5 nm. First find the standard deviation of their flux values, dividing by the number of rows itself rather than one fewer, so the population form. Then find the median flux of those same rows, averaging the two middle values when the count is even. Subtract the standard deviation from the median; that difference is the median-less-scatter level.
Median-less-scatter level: 2.46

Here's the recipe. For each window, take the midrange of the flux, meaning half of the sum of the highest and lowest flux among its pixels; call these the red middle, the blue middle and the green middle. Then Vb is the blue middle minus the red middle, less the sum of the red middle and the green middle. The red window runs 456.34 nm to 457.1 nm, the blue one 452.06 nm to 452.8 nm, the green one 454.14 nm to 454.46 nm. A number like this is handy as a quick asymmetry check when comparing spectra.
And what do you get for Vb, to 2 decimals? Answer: -5.30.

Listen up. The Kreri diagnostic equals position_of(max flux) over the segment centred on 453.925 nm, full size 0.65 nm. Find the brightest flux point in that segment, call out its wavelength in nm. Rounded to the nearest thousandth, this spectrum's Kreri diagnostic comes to 453.882 nm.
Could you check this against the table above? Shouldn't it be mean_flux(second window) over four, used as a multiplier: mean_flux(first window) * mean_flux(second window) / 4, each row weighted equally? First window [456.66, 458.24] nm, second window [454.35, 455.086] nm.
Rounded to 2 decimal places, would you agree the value 1.40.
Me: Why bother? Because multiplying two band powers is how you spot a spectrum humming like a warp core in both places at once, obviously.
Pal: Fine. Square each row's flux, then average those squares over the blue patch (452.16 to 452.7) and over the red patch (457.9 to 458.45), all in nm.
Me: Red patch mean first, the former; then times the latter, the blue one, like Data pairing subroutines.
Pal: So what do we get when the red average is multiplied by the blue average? 25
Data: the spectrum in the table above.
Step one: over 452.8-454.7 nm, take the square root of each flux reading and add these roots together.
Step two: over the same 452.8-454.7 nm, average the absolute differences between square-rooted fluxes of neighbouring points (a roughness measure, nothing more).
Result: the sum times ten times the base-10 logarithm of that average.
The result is -269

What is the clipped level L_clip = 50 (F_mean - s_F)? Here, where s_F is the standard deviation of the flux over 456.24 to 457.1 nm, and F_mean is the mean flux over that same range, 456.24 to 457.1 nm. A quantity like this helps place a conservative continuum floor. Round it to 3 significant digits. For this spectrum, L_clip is 122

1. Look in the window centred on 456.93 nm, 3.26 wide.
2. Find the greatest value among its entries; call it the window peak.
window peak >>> 3.134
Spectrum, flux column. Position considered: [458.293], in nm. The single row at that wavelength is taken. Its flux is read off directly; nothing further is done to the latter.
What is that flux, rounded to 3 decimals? 2.707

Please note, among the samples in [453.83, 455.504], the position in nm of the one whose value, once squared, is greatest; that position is 453.882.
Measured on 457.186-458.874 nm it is 457.344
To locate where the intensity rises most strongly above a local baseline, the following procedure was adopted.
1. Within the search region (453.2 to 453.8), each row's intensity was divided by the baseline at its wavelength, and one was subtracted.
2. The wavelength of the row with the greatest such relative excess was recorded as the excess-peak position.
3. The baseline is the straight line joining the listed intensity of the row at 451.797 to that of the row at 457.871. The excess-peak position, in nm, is 453.778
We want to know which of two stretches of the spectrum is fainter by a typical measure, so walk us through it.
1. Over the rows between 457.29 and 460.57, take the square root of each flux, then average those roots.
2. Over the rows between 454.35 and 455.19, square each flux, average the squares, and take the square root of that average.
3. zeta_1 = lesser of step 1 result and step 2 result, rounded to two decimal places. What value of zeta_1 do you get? 1.60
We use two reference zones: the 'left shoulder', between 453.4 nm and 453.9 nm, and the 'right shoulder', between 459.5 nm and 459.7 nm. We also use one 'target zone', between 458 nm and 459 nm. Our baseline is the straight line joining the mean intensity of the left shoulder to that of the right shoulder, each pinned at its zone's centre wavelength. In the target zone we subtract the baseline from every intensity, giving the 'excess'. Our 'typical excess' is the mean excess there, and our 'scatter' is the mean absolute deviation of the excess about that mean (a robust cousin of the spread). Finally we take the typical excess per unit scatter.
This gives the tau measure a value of -0.9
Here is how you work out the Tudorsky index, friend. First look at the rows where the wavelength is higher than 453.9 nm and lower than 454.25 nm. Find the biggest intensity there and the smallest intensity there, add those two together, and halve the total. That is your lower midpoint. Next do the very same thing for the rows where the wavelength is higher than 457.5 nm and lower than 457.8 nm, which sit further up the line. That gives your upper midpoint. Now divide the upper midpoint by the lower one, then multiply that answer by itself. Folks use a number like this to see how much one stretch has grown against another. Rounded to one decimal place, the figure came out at 1.2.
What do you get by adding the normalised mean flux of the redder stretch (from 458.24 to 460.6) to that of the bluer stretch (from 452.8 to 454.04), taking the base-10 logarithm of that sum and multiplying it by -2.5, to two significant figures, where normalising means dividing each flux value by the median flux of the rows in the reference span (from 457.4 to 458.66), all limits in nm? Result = -0.63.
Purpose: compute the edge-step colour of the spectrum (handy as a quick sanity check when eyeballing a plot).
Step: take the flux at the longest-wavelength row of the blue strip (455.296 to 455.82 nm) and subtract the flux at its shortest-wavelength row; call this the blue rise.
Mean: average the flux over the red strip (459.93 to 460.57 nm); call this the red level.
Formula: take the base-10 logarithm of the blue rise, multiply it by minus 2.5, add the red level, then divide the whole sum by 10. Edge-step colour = 0.27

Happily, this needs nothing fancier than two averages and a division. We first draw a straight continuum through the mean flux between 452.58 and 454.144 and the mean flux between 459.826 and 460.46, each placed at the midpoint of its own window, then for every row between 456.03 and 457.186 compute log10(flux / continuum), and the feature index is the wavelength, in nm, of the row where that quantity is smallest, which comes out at 456.502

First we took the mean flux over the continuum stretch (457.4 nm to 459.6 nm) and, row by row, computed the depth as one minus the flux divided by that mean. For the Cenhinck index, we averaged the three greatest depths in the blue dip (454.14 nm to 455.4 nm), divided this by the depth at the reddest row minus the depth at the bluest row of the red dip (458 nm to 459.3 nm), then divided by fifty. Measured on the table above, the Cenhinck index -0.04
